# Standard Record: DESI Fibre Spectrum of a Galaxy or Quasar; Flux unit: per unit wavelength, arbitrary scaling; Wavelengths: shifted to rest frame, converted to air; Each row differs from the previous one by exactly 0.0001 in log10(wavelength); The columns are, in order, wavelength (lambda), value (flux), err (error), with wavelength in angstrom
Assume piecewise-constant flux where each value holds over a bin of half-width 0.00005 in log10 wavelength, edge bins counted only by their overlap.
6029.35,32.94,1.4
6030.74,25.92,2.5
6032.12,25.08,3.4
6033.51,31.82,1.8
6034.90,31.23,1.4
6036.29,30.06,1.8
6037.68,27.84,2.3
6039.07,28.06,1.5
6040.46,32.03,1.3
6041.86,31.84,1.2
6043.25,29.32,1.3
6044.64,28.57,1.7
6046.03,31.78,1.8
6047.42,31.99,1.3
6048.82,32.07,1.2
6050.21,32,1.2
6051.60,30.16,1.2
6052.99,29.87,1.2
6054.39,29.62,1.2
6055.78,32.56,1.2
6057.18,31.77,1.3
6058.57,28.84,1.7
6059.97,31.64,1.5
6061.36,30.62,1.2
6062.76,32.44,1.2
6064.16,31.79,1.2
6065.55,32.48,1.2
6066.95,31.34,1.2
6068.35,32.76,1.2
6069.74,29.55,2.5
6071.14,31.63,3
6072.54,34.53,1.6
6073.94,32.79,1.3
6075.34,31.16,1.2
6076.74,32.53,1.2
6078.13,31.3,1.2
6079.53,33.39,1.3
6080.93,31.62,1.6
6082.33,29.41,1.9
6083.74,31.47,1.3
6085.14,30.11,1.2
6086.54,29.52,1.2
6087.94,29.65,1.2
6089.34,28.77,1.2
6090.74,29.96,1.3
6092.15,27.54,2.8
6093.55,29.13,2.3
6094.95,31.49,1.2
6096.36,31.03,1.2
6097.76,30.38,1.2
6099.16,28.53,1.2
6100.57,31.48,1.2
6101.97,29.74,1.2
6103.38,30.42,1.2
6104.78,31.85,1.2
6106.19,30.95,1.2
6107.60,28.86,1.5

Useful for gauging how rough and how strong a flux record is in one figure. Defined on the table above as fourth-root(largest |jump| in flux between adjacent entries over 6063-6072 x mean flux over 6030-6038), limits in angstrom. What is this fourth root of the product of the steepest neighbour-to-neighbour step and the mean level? 3.10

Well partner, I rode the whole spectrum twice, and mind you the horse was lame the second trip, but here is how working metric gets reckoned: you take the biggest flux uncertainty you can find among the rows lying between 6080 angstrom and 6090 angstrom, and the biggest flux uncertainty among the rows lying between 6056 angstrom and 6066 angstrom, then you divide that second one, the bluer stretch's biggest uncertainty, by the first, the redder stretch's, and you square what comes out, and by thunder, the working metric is 0.80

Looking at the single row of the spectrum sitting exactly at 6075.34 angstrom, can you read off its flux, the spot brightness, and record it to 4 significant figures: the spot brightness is 31.16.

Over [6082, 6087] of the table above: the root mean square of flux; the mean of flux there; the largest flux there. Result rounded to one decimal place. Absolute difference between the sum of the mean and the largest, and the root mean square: 31.5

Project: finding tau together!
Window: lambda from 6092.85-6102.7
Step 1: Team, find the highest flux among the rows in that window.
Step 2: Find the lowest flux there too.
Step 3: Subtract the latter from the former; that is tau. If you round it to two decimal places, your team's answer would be 2.96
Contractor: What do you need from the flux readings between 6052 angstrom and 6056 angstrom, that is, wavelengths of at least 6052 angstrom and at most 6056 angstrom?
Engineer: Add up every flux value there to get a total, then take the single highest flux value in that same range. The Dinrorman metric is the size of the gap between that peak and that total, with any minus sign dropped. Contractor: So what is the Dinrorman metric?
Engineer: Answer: 59.5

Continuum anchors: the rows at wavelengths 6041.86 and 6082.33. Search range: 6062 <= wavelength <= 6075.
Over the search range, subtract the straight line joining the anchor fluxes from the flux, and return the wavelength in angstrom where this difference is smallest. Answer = 6069.74 angstrom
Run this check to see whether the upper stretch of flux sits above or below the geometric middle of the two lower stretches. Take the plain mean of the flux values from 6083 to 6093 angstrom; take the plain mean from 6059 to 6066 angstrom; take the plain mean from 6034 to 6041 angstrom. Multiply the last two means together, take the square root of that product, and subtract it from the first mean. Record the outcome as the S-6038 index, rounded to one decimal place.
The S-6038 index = -1.2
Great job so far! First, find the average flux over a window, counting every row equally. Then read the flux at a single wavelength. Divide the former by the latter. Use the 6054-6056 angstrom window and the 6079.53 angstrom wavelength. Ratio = 0.93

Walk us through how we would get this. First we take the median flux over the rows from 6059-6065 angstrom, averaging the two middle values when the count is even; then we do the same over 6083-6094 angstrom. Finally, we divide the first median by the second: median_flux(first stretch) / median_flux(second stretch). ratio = 1.072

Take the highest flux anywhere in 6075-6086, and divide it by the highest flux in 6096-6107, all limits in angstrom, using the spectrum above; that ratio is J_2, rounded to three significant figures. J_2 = 1.05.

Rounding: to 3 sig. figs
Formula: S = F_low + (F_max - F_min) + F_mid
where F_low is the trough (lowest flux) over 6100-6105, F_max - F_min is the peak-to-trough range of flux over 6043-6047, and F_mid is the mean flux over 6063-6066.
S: 65.1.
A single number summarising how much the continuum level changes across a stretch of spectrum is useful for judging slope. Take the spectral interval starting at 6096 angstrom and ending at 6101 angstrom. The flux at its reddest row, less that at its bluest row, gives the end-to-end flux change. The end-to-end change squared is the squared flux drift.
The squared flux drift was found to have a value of 0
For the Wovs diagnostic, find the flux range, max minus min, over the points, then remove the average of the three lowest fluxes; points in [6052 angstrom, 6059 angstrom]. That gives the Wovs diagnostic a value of -25.7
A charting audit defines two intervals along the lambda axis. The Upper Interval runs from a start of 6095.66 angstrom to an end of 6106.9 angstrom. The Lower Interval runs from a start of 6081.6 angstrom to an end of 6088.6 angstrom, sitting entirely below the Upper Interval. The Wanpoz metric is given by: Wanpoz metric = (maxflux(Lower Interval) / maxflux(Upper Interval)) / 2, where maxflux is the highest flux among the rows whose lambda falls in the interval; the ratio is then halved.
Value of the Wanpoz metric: 0.494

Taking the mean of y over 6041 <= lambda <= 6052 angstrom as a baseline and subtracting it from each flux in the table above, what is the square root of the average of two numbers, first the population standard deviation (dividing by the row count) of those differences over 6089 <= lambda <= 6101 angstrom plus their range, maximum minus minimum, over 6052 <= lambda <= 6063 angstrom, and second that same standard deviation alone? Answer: 1.8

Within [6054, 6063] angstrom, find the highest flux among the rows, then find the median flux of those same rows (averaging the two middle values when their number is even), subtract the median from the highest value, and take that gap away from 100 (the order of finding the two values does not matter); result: 99.1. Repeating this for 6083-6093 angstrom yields 98.2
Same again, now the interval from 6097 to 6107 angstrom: 98.6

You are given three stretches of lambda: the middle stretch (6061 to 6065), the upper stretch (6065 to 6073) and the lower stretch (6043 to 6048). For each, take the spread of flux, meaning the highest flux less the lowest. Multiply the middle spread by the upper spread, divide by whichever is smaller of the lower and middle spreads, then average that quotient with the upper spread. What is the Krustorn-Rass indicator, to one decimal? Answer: 5.0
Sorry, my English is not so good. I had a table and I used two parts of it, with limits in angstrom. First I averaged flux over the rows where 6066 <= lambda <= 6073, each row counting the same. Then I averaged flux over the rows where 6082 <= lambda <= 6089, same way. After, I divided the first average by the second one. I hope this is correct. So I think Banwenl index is 1.06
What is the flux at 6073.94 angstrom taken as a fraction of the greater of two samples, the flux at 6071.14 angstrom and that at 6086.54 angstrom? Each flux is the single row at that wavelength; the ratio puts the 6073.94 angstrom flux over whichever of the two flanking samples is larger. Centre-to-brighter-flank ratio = 1.04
